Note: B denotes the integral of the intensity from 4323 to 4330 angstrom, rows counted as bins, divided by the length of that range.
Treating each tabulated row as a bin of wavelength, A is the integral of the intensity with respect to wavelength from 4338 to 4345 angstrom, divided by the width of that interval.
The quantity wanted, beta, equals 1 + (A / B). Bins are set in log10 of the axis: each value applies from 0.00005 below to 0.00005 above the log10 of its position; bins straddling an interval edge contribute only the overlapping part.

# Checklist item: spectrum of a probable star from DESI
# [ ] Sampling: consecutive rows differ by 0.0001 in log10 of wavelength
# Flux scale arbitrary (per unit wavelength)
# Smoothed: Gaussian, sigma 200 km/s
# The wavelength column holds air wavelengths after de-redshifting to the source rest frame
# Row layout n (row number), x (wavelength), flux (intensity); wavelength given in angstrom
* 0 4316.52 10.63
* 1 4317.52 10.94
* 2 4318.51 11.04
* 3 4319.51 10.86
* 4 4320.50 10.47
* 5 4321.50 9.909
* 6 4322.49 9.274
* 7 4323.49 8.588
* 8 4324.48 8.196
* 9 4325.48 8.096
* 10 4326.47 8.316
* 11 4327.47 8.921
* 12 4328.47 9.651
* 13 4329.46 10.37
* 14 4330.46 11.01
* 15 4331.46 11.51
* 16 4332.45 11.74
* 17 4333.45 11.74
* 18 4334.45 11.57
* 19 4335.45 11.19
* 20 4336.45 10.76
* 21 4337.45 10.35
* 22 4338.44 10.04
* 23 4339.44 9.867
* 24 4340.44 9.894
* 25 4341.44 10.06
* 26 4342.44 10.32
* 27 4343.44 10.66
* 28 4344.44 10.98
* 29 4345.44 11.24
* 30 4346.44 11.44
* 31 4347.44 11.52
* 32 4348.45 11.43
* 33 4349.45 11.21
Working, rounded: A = 10.3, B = 8.9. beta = 2.15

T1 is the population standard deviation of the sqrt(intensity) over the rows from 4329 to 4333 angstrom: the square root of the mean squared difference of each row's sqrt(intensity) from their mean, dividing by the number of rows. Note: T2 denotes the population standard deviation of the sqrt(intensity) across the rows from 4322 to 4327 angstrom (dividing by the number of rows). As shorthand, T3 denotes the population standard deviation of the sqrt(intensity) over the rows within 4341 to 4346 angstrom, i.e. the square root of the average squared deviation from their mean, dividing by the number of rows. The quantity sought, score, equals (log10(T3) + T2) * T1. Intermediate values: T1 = 0.08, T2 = 0.07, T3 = 0.066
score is -0.088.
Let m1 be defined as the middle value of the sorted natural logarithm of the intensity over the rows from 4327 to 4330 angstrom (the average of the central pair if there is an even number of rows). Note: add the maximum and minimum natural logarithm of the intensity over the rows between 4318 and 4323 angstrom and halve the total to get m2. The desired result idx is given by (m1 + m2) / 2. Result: 2.29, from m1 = 2.27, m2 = 2.31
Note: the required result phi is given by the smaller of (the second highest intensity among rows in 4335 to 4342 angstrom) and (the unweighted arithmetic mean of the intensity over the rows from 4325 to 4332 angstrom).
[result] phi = 9.7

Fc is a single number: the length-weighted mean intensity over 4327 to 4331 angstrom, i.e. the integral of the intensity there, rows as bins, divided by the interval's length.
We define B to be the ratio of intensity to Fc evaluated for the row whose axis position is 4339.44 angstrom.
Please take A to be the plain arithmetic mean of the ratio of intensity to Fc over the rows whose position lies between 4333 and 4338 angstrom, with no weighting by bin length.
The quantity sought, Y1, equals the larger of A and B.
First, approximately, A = 1.11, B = 0.99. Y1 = 1.11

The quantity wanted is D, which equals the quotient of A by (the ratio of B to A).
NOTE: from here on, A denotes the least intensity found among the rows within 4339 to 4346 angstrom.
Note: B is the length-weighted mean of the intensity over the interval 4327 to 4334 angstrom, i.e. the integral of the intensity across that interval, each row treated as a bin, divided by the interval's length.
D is 9.1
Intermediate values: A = 9.867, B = 10.7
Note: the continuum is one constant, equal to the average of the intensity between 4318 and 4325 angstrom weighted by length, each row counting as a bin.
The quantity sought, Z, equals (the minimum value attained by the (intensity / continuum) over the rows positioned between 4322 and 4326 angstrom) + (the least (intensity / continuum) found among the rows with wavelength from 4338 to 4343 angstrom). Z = 1.84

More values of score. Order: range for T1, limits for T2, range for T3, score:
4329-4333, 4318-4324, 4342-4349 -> -0.084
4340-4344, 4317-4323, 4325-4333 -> -0.026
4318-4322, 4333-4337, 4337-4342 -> -0.101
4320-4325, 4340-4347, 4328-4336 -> -0.122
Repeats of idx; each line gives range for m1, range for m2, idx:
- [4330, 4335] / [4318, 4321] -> 2.41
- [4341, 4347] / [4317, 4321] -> 2.38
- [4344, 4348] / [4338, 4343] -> 2.37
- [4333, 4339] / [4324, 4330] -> 2.31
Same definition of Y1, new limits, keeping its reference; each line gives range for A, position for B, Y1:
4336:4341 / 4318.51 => 1.10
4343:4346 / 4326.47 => 1.10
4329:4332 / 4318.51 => 1.10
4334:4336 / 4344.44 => 1.14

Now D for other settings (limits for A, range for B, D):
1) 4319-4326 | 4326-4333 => 6.4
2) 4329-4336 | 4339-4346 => 10.3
